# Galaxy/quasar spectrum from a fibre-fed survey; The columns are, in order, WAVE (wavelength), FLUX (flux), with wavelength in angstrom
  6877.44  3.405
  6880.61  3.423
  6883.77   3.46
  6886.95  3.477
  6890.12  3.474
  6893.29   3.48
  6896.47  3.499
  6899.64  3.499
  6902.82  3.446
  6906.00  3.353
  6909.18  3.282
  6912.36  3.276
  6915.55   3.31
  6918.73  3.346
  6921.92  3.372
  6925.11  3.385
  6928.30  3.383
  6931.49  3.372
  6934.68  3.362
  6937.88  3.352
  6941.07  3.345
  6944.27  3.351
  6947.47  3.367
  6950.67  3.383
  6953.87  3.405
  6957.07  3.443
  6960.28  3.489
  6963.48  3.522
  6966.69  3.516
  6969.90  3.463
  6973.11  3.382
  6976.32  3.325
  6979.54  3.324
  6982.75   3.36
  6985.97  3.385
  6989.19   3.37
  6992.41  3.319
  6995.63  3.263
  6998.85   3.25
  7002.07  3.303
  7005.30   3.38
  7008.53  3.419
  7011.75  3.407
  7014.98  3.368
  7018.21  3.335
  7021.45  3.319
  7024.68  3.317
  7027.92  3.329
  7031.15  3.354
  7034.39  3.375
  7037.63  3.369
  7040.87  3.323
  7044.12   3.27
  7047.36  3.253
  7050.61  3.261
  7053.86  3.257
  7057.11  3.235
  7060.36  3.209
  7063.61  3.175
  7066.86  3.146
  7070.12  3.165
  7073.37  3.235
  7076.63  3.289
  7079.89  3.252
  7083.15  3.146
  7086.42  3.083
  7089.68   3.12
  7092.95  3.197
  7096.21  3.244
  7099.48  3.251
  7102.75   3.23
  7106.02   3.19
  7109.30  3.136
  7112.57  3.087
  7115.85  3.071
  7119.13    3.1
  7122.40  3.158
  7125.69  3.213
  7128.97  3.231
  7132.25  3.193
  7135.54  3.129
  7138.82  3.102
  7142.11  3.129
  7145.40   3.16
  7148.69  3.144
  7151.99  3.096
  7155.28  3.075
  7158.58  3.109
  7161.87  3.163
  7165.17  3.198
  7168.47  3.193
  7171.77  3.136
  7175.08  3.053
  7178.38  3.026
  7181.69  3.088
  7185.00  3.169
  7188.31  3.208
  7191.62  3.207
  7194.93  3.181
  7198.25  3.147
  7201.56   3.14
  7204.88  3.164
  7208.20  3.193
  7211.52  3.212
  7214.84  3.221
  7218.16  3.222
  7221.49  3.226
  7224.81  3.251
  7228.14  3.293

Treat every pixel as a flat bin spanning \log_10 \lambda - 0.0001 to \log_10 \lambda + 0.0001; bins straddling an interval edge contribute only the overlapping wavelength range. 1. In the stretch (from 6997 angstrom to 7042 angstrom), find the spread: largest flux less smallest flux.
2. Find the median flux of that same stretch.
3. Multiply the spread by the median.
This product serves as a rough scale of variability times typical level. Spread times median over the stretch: 0.57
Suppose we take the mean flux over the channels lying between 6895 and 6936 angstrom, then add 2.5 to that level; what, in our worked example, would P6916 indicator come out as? 5.88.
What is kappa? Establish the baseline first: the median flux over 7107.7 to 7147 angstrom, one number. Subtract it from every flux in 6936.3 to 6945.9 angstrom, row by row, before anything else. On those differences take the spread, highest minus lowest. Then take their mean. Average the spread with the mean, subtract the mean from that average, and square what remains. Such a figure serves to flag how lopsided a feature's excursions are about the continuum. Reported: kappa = 0.011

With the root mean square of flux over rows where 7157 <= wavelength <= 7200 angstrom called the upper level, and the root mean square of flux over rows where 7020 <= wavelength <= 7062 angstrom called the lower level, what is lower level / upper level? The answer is 1.049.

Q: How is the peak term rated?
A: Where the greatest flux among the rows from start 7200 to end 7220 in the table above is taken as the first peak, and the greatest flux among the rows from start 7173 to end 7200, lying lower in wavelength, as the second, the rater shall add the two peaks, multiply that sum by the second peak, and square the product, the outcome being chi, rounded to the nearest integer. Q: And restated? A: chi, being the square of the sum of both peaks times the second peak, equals 425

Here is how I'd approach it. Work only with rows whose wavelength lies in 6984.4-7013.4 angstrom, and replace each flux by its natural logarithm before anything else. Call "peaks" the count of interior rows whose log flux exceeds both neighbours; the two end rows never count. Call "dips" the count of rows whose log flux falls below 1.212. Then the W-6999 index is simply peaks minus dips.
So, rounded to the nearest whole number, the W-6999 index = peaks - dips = -3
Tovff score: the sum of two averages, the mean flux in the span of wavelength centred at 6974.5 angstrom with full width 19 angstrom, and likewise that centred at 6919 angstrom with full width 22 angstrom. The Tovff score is 6.73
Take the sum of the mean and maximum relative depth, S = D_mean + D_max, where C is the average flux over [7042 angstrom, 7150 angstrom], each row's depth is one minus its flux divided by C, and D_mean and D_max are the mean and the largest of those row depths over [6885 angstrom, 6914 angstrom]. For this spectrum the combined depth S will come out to -0.10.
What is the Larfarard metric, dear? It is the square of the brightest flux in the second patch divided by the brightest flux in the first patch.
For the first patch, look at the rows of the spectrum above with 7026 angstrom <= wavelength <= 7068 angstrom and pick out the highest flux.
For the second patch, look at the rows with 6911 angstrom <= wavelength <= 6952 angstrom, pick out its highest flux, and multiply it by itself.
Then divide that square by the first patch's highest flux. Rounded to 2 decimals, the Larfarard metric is 3.40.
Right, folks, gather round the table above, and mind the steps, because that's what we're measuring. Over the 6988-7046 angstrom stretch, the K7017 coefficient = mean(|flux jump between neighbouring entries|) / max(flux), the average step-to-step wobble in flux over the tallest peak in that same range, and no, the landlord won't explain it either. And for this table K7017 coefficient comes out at 0.0095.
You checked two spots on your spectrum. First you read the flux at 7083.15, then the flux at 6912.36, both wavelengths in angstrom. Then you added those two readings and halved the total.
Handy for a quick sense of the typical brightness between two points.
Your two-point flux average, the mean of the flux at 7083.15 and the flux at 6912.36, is 3.21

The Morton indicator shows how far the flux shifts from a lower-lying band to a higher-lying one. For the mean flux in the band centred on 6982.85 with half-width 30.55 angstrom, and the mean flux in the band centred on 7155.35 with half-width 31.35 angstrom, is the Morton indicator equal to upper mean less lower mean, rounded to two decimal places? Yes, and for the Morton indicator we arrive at -0.25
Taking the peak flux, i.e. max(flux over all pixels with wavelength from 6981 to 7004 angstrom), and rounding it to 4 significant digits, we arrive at 3.385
